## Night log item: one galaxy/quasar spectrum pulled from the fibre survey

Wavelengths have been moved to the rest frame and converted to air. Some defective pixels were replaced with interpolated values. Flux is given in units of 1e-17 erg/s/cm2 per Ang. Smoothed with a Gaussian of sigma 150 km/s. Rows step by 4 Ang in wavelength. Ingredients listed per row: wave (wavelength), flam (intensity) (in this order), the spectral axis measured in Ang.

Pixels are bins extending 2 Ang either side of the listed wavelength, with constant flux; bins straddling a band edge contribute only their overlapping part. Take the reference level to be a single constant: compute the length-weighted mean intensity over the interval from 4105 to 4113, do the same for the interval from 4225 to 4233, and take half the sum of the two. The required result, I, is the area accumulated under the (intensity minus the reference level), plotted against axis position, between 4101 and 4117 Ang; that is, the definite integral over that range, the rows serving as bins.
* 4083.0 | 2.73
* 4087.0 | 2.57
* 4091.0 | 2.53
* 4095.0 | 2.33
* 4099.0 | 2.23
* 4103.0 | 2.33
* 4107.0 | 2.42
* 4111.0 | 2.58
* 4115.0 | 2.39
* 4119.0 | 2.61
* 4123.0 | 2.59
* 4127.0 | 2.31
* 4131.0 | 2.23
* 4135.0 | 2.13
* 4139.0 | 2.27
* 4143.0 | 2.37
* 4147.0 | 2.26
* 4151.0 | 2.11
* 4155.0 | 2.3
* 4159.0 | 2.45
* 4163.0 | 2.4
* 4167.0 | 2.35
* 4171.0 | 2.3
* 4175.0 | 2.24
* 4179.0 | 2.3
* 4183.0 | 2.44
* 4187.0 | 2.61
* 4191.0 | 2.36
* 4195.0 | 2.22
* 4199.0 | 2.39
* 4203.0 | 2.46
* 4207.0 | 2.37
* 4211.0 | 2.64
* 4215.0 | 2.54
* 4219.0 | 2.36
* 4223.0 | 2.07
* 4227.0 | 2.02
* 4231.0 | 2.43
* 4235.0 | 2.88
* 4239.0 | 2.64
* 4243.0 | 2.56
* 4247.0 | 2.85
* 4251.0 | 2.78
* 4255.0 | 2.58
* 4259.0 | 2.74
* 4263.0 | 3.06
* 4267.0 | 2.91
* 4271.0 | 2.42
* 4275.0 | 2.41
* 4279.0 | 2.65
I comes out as 1.1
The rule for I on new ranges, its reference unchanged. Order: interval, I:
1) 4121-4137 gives -0.8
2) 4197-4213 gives 1.6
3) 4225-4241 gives 2.1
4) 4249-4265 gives 6.8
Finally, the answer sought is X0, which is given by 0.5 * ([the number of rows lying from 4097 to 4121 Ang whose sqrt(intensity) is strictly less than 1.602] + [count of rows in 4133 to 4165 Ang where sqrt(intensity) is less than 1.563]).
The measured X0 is 5.50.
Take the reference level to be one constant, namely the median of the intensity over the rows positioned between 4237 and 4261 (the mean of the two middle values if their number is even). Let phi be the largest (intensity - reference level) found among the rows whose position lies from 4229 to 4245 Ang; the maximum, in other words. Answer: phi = 0.2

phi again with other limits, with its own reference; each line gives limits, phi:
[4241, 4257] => 0.2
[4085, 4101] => -0.1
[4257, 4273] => 0.4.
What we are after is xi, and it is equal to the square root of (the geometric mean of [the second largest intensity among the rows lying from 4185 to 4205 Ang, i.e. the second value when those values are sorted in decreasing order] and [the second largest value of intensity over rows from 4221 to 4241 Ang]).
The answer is 1.60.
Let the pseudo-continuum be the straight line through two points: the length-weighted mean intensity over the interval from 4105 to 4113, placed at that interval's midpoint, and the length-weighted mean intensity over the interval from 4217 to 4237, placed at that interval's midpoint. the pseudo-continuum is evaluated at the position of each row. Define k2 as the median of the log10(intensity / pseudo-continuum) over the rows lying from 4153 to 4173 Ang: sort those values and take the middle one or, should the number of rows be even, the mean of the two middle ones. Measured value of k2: -0.014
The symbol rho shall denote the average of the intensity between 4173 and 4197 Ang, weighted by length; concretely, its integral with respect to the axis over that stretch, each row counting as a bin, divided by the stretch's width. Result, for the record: 2.36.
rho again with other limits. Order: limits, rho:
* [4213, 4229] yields 2.25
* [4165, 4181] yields 2.30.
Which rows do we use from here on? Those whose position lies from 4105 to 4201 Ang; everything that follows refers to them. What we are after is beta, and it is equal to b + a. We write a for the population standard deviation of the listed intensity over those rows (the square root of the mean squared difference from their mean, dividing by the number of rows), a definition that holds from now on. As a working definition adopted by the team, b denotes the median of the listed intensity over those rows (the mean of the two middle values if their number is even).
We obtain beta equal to 2.49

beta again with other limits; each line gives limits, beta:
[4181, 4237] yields 2.62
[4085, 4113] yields 2.55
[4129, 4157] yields 2.35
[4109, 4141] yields 2.52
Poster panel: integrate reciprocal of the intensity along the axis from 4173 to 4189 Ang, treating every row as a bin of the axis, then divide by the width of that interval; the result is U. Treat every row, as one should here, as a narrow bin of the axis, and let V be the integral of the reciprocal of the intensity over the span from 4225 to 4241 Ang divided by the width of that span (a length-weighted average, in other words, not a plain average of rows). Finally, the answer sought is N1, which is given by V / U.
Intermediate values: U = 0.419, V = 0.408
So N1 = 0.98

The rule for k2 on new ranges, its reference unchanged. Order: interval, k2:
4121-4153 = -0.035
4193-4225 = 0.000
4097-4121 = -0.016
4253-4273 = 0.074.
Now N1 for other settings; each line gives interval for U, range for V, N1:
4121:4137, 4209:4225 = 0.97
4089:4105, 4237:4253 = 0.87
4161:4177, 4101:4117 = 0.96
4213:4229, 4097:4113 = 0.93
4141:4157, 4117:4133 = 0.93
